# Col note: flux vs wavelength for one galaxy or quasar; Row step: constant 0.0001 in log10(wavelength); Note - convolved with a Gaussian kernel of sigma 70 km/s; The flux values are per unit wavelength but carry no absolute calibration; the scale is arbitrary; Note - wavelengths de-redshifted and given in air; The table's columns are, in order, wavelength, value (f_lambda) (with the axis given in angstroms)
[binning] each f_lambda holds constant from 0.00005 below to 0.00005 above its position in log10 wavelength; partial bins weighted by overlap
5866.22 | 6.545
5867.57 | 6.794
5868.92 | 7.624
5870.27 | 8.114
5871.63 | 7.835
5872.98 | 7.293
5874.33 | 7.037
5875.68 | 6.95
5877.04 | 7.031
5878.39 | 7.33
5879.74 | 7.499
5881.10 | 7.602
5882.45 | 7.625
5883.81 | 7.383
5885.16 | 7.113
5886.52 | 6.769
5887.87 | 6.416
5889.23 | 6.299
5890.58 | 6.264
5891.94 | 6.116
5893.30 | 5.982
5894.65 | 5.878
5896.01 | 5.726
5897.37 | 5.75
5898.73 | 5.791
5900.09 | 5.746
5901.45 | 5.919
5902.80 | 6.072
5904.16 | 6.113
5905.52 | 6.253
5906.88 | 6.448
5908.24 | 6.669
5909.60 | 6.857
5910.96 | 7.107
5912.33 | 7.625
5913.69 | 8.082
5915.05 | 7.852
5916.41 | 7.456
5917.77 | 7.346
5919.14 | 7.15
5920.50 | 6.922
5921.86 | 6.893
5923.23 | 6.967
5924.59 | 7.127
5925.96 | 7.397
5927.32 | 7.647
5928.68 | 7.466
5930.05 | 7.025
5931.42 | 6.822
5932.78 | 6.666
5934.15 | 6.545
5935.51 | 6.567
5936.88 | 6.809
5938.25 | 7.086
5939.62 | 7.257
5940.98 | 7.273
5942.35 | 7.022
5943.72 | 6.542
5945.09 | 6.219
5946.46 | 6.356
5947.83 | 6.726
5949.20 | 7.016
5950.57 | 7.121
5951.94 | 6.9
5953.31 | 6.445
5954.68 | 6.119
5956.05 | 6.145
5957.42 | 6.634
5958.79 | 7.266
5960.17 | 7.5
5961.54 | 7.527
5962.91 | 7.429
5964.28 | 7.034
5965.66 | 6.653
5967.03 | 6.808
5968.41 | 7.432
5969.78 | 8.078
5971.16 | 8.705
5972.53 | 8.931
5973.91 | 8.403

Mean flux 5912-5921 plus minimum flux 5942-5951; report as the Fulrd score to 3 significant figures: 13.7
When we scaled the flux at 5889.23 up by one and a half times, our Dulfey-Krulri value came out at 9.4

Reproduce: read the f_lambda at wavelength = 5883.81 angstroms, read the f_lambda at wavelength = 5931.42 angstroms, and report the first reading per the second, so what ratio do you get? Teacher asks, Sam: 1.08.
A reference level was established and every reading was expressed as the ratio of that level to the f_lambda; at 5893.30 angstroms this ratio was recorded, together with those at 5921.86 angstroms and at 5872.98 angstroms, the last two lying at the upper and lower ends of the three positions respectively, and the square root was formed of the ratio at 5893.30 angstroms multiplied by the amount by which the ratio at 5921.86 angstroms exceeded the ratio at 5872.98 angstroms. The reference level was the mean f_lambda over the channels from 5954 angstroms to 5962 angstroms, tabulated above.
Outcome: 0.25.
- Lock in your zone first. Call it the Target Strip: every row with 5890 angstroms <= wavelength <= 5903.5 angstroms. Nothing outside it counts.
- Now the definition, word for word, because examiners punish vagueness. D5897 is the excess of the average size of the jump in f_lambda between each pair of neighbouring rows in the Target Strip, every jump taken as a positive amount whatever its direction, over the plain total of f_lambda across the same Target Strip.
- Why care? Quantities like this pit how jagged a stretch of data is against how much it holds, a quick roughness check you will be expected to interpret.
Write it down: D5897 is -59.1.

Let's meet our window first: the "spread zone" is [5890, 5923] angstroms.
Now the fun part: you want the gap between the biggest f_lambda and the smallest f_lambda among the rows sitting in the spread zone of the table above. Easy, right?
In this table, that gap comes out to 2.4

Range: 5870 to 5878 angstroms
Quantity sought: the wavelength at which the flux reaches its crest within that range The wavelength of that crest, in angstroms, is 5870.27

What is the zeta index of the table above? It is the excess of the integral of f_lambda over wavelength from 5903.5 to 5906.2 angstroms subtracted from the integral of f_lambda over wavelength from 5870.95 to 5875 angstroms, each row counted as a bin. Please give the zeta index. 13.2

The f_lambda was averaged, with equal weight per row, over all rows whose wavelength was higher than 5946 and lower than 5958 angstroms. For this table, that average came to 6.61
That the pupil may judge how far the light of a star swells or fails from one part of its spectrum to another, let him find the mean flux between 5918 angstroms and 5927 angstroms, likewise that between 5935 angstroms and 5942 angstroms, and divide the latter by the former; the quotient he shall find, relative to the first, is 0.99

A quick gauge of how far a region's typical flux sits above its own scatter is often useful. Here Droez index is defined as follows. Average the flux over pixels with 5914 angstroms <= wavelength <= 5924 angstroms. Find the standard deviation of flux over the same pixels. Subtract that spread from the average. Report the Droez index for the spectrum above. 6.9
